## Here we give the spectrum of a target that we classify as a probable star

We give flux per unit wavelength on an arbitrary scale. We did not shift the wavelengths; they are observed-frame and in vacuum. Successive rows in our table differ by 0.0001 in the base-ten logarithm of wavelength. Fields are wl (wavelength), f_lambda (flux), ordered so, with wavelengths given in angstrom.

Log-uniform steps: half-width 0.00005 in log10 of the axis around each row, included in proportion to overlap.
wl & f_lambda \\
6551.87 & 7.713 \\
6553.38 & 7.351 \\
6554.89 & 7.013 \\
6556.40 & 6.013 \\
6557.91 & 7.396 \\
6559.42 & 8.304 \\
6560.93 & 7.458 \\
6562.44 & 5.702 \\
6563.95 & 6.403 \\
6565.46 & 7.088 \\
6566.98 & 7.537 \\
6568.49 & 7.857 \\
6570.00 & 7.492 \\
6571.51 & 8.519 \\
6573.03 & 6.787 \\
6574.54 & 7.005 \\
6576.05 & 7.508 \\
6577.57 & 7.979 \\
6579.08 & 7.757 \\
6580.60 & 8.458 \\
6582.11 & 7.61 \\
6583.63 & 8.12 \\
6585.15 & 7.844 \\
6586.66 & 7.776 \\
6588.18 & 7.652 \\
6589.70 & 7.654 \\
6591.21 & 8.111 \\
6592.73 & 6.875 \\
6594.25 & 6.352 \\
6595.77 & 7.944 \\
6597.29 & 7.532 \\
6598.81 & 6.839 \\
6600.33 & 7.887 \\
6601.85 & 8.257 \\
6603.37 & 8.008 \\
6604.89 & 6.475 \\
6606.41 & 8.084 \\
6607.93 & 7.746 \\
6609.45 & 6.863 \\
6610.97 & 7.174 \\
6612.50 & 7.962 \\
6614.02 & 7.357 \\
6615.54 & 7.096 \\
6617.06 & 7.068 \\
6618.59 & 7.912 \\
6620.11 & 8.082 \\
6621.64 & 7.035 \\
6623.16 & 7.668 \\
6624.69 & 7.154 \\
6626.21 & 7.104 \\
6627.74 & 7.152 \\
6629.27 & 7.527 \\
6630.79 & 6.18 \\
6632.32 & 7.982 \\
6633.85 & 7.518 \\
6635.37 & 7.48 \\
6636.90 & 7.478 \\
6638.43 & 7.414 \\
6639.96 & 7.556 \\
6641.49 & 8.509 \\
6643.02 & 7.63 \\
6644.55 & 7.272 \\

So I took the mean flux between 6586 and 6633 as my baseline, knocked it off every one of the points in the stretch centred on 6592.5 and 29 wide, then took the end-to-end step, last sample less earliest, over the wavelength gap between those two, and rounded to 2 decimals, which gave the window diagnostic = 0.01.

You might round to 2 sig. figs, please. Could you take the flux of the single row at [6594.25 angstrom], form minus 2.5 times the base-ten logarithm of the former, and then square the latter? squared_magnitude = 4.0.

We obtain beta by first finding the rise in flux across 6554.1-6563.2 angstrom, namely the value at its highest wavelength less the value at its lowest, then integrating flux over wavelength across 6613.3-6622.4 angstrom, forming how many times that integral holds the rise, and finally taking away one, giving -53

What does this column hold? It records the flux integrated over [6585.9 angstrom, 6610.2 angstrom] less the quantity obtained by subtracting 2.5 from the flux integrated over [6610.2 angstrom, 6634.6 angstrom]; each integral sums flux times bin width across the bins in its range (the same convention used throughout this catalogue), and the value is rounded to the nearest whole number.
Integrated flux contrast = 5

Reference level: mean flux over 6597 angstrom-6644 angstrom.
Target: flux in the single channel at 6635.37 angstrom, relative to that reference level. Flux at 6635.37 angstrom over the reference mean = 1.00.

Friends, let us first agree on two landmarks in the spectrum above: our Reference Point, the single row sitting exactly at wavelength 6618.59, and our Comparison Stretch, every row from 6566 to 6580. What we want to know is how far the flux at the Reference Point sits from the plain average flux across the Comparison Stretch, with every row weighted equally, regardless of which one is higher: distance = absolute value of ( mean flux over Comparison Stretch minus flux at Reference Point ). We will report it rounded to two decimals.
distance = 0.31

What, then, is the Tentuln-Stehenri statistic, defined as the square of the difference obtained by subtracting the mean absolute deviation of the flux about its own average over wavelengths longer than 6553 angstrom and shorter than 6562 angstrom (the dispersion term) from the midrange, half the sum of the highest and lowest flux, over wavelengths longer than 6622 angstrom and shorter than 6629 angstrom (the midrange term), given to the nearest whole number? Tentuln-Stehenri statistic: 47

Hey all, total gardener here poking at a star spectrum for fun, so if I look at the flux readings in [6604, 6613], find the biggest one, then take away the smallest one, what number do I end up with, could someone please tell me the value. 1.6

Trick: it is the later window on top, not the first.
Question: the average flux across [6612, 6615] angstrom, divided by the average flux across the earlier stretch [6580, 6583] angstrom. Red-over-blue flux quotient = 0.95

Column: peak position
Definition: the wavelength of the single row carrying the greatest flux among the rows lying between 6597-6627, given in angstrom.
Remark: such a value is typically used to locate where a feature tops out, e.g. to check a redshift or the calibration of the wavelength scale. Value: 6601.85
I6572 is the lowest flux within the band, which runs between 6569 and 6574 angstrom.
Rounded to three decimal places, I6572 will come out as 6.787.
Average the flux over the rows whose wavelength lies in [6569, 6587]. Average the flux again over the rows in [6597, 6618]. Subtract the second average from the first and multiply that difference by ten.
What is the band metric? 2.8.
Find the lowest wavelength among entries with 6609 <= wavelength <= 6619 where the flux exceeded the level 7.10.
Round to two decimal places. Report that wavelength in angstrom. 6610.97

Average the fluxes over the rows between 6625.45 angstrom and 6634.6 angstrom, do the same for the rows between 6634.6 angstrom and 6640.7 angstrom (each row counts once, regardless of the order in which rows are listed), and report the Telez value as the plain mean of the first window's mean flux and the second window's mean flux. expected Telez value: 7.36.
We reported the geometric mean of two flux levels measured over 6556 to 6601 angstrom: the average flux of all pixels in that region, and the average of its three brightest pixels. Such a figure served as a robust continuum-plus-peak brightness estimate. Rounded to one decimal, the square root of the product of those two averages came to 7.9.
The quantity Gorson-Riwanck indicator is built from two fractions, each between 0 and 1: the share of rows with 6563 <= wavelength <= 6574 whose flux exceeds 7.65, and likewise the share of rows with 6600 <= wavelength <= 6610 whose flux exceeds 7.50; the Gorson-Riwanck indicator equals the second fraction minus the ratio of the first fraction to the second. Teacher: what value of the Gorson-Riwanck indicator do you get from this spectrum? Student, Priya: 0.31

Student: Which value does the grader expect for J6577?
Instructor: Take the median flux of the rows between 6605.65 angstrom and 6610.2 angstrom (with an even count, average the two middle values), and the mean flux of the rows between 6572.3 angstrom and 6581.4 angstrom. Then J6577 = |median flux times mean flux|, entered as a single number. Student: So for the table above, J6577 59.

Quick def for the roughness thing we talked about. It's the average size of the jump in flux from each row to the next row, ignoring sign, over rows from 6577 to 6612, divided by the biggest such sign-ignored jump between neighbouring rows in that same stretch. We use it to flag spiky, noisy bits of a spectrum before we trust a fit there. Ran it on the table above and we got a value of 0.396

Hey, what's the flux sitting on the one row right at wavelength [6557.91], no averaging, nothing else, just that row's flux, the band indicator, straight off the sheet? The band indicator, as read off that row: 7.396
